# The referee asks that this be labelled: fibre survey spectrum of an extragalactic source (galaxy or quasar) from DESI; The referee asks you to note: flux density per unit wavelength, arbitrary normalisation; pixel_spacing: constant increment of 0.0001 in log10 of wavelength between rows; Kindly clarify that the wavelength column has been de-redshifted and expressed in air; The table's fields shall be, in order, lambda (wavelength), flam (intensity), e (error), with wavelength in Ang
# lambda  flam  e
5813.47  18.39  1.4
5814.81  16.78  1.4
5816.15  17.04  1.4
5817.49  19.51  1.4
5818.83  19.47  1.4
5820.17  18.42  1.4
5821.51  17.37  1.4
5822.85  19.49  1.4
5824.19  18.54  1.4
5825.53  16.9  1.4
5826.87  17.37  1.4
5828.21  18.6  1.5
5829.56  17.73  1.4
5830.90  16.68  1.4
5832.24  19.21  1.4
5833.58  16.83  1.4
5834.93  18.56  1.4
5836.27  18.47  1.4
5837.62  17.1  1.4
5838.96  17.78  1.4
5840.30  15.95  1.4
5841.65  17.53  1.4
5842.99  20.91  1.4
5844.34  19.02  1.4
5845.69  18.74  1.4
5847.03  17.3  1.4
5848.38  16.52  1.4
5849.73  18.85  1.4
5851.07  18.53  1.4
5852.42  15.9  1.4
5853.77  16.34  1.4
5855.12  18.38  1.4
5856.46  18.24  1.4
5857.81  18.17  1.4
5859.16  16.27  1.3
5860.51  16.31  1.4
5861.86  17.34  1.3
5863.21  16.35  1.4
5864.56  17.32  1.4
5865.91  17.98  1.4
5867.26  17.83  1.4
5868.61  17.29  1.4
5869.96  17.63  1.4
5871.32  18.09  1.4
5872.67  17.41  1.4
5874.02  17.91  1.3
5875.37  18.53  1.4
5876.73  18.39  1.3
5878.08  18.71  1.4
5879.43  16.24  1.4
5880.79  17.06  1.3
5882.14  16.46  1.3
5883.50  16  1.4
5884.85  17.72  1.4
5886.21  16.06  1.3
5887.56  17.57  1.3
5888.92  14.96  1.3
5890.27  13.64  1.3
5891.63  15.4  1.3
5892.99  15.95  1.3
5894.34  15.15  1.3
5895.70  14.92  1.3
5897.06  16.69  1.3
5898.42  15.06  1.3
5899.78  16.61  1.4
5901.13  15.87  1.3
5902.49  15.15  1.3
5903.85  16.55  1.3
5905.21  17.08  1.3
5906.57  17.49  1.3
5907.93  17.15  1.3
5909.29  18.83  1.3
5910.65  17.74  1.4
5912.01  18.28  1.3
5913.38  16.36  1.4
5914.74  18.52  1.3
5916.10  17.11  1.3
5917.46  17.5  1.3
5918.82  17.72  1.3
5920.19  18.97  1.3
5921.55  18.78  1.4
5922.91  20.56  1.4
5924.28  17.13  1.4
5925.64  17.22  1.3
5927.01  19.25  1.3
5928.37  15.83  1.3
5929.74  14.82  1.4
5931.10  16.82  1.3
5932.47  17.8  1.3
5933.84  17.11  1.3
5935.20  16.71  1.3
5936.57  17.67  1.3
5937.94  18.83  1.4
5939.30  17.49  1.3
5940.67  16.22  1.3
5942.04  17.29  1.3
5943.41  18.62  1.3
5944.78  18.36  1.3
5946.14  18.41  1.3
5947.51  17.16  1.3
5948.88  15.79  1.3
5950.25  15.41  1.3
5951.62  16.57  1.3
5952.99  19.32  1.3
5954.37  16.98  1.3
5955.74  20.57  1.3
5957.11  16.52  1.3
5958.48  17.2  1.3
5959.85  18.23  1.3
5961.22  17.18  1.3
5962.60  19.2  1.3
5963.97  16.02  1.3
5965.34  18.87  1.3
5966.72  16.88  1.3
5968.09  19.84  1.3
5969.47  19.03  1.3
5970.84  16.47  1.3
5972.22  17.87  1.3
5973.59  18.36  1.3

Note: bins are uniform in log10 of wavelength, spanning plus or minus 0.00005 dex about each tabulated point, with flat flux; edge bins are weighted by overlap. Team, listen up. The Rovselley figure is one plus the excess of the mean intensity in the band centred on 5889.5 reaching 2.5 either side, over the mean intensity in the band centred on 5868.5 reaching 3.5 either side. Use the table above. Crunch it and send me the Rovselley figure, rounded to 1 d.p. -1.4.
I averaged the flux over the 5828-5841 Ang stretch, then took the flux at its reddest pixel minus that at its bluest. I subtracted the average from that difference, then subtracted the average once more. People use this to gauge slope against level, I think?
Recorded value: -38.0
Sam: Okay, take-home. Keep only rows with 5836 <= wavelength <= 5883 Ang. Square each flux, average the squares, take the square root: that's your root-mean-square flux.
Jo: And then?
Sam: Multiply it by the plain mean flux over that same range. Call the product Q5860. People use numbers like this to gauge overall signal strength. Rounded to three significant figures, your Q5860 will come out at 311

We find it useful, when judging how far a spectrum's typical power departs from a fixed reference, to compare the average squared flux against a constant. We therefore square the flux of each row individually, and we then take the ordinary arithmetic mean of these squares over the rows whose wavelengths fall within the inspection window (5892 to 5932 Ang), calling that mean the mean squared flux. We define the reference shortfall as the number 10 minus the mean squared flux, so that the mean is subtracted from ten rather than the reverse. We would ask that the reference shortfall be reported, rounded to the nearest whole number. -283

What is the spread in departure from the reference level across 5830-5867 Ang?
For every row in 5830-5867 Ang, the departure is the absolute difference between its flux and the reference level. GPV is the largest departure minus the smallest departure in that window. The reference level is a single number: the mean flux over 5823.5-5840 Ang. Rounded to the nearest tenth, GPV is 3.1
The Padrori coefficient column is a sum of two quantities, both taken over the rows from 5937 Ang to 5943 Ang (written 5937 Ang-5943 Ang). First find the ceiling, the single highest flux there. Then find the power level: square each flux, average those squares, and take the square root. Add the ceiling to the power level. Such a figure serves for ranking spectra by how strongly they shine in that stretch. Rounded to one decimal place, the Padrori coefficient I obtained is 36.3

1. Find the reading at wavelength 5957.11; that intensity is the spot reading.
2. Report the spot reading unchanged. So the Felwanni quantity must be 16.52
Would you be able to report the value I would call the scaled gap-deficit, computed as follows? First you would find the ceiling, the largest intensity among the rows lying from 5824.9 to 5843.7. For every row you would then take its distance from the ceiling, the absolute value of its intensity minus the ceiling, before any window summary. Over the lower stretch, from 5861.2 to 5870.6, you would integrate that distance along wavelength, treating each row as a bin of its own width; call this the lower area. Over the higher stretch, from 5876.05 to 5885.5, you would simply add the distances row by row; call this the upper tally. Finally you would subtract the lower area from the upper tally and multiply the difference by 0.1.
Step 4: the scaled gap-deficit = -0.7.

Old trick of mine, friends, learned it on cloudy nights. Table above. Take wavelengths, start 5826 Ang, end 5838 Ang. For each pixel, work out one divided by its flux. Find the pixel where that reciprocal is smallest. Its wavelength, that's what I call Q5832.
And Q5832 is 5832.24 Ang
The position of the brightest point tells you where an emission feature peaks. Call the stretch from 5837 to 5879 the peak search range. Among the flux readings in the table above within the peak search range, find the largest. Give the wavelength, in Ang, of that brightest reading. 5842.99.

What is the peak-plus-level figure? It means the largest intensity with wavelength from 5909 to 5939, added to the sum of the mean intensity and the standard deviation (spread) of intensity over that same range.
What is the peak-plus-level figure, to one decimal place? 39.5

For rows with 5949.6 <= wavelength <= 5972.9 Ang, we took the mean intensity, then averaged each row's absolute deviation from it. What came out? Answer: 1.26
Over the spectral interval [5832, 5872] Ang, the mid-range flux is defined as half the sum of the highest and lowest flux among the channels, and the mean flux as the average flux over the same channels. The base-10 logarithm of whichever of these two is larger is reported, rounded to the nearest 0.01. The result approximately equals 1.26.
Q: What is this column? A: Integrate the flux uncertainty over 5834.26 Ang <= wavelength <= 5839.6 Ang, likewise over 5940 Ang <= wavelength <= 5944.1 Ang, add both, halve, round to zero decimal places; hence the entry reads 6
